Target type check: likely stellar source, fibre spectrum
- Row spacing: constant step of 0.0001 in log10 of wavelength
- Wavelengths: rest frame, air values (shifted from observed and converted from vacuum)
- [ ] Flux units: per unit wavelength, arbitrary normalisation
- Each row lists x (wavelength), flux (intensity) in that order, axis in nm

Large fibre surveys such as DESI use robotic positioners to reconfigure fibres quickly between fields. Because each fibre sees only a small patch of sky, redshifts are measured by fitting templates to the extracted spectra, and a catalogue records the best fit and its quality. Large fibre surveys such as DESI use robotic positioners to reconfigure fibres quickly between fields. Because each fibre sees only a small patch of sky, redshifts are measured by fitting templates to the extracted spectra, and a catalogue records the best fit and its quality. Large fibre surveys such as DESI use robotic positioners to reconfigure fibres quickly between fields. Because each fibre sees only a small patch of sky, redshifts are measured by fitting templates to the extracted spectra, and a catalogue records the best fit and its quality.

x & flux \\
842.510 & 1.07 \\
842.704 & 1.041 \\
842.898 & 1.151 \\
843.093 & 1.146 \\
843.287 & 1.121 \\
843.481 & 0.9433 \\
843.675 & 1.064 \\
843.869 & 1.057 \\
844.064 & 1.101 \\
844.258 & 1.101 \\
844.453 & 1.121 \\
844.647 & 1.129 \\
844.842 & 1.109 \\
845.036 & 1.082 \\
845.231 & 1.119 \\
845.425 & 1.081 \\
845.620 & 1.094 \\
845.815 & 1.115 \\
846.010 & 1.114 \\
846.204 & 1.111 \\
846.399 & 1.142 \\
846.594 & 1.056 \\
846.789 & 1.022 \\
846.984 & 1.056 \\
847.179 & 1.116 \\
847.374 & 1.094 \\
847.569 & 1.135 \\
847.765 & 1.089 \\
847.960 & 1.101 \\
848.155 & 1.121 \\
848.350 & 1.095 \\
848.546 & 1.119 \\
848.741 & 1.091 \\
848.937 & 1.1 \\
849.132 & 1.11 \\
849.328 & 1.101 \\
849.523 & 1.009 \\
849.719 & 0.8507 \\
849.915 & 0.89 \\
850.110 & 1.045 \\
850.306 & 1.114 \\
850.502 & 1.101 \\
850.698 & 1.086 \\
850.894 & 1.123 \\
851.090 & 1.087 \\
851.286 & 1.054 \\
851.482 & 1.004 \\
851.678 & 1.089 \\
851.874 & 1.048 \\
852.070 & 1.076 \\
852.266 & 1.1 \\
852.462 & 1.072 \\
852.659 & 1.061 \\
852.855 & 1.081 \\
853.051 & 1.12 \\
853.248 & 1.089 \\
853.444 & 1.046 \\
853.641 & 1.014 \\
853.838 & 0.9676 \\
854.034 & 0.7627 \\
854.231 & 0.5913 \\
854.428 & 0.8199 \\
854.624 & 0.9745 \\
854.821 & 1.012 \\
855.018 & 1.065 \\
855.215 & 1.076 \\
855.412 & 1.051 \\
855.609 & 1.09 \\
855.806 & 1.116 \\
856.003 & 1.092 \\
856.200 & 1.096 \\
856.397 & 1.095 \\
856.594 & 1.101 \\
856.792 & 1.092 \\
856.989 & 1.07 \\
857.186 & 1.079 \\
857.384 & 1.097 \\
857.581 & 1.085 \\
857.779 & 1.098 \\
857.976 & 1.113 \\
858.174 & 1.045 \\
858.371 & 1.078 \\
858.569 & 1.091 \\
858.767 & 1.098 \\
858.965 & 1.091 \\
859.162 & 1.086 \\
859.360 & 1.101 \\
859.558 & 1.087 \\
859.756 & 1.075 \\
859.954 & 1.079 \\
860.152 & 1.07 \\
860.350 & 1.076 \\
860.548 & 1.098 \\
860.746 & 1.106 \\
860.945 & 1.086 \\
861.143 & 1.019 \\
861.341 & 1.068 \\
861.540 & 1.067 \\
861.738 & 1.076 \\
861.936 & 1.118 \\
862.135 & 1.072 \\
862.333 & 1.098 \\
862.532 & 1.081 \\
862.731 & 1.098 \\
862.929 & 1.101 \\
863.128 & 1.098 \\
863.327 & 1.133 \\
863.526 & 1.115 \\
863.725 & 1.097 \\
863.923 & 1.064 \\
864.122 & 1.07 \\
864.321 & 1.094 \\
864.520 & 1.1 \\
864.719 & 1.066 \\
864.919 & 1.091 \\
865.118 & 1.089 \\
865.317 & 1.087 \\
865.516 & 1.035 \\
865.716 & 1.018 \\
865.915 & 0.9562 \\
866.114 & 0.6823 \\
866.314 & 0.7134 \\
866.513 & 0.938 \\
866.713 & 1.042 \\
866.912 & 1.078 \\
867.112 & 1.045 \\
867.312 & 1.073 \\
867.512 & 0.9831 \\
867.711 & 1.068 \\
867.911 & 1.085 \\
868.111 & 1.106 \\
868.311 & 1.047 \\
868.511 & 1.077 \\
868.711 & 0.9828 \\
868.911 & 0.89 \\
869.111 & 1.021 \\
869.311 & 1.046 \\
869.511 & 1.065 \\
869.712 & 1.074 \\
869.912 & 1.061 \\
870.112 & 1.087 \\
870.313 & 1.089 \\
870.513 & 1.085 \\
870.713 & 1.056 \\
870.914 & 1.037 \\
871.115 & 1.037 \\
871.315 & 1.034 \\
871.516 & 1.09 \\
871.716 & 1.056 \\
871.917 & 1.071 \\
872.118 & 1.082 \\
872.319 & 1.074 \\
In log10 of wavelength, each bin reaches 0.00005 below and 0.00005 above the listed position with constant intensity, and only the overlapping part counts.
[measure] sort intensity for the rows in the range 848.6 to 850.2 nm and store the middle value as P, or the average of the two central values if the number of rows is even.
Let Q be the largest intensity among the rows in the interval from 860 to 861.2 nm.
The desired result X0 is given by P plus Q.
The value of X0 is 2.17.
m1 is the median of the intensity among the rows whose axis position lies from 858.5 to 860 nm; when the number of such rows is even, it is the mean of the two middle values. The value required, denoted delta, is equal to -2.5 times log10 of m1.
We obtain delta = -0.093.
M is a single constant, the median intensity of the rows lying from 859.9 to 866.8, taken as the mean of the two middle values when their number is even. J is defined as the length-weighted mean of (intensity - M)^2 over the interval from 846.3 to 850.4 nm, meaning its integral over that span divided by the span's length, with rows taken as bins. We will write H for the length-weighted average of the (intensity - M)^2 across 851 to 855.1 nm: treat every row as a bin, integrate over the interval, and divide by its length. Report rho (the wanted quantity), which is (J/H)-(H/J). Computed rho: -4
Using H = 0.022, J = 0.005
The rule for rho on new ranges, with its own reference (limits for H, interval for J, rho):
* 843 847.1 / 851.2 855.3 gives 10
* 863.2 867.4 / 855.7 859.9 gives -48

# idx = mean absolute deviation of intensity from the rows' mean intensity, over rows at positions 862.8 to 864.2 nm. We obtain 0.017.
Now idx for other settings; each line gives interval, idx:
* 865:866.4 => 0.138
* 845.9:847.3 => 0.037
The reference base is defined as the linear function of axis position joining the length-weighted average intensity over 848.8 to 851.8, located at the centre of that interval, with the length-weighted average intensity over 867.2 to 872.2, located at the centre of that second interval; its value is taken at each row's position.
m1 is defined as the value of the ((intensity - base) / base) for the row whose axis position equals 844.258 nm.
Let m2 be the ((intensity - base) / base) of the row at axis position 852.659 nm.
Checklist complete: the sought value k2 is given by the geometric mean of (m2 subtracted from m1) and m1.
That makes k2 0.043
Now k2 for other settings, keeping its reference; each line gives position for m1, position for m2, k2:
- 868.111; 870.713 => 0.049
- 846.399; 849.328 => 0.058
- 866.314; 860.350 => 0.333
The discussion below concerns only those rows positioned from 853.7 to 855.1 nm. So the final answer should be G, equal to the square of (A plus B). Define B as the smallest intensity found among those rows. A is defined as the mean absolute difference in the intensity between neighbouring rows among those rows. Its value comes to 0.54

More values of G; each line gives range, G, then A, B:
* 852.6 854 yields 1.01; 0.035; 0.9676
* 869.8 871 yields 1.11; 0.016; 1.037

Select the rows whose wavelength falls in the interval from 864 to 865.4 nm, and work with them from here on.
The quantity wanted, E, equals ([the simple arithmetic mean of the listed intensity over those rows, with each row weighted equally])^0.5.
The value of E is 1.04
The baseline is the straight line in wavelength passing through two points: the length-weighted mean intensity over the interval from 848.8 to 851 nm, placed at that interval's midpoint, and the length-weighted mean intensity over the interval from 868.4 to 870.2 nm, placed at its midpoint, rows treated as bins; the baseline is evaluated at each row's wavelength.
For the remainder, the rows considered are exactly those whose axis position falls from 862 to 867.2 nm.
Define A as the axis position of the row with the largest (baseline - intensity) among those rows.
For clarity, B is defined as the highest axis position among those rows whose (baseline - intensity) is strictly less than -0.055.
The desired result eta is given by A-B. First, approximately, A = 866.114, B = 864.520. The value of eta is 1.59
